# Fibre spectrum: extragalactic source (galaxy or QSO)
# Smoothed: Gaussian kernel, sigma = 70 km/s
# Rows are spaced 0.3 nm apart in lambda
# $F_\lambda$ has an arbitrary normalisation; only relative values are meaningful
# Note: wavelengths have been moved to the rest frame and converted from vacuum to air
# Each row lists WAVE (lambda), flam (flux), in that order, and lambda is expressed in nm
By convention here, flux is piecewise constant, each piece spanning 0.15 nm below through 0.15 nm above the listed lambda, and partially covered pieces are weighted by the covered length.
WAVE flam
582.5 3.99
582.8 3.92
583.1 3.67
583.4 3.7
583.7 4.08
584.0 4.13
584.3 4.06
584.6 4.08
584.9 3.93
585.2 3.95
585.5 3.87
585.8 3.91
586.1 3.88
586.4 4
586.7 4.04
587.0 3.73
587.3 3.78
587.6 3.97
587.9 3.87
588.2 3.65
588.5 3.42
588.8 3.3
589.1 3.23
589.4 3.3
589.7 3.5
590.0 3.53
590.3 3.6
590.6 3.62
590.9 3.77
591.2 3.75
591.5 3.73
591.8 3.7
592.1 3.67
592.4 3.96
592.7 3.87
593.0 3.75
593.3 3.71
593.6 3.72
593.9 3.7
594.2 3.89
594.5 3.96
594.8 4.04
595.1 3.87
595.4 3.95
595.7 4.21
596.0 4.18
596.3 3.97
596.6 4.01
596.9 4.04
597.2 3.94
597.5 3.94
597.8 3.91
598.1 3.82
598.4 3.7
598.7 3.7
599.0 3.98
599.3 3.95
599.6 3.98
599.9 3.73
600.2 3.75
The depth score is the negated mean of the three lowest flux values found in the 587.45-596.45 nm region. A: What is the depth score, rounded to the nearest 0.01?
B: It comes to -3.28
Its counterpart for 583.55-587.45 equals -3.79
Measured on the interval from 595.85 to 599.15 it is -3.74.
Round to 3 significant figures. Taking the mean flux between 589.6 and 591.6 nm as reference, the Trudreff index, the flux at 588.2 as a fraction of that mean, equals 1.00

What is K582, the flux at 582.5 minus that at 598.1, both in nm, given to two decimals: 0.17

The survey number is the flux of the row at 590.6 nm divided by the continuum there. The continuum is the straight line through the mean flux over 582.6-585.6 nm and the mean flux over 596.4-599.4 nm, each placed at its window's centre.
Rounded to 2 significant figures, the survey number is 0.92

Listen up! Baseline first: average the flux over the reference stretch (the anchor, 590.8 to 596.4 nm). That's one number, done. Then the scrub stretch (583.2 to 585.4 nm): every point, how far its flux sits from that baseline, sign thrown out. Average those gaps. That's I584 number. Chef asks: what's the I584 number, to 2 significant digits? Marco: 0.17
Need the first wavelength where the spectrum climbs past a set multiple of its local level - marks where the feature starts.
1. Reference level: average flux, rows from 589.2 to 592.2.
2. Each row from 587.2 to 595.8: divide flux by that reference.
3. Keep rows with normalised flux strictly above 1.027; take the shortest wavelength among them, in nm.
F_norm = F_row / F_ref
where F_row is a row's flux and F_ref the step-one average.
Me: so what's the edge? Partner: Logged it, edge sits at 587.3 nm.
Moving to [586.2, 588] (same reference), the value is 586.4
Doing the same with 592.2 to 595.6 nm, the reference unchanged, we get 592.4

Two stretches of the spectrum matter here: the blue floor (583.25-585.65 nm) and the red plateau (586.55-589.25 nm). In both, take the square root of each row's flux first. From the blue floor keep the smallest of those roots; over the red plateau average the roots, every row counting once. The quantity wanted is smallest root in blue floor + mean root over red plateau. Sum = 3.84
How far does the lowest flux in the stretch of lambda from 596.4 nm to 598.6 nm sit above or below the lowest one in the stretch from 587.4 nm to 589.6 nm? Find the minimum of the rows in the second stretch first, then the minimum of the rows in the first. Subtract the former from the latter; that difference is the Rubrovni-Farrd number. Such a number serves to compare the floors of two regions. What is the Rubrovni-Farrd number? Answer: 0.47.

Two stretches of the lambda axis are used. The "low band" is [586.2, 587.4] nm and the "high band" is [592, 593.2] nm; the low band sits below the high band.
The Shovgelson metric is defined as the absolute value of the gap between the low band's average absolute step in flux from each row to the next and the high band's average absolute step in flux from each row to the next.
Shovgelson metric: 0.033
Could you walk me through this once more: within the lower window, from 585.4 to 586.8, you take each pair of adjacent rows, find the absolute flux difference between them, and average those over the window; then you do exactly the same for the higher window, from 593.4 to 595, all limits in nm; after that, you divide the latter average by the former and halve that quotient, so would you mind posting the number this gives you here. 0.8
